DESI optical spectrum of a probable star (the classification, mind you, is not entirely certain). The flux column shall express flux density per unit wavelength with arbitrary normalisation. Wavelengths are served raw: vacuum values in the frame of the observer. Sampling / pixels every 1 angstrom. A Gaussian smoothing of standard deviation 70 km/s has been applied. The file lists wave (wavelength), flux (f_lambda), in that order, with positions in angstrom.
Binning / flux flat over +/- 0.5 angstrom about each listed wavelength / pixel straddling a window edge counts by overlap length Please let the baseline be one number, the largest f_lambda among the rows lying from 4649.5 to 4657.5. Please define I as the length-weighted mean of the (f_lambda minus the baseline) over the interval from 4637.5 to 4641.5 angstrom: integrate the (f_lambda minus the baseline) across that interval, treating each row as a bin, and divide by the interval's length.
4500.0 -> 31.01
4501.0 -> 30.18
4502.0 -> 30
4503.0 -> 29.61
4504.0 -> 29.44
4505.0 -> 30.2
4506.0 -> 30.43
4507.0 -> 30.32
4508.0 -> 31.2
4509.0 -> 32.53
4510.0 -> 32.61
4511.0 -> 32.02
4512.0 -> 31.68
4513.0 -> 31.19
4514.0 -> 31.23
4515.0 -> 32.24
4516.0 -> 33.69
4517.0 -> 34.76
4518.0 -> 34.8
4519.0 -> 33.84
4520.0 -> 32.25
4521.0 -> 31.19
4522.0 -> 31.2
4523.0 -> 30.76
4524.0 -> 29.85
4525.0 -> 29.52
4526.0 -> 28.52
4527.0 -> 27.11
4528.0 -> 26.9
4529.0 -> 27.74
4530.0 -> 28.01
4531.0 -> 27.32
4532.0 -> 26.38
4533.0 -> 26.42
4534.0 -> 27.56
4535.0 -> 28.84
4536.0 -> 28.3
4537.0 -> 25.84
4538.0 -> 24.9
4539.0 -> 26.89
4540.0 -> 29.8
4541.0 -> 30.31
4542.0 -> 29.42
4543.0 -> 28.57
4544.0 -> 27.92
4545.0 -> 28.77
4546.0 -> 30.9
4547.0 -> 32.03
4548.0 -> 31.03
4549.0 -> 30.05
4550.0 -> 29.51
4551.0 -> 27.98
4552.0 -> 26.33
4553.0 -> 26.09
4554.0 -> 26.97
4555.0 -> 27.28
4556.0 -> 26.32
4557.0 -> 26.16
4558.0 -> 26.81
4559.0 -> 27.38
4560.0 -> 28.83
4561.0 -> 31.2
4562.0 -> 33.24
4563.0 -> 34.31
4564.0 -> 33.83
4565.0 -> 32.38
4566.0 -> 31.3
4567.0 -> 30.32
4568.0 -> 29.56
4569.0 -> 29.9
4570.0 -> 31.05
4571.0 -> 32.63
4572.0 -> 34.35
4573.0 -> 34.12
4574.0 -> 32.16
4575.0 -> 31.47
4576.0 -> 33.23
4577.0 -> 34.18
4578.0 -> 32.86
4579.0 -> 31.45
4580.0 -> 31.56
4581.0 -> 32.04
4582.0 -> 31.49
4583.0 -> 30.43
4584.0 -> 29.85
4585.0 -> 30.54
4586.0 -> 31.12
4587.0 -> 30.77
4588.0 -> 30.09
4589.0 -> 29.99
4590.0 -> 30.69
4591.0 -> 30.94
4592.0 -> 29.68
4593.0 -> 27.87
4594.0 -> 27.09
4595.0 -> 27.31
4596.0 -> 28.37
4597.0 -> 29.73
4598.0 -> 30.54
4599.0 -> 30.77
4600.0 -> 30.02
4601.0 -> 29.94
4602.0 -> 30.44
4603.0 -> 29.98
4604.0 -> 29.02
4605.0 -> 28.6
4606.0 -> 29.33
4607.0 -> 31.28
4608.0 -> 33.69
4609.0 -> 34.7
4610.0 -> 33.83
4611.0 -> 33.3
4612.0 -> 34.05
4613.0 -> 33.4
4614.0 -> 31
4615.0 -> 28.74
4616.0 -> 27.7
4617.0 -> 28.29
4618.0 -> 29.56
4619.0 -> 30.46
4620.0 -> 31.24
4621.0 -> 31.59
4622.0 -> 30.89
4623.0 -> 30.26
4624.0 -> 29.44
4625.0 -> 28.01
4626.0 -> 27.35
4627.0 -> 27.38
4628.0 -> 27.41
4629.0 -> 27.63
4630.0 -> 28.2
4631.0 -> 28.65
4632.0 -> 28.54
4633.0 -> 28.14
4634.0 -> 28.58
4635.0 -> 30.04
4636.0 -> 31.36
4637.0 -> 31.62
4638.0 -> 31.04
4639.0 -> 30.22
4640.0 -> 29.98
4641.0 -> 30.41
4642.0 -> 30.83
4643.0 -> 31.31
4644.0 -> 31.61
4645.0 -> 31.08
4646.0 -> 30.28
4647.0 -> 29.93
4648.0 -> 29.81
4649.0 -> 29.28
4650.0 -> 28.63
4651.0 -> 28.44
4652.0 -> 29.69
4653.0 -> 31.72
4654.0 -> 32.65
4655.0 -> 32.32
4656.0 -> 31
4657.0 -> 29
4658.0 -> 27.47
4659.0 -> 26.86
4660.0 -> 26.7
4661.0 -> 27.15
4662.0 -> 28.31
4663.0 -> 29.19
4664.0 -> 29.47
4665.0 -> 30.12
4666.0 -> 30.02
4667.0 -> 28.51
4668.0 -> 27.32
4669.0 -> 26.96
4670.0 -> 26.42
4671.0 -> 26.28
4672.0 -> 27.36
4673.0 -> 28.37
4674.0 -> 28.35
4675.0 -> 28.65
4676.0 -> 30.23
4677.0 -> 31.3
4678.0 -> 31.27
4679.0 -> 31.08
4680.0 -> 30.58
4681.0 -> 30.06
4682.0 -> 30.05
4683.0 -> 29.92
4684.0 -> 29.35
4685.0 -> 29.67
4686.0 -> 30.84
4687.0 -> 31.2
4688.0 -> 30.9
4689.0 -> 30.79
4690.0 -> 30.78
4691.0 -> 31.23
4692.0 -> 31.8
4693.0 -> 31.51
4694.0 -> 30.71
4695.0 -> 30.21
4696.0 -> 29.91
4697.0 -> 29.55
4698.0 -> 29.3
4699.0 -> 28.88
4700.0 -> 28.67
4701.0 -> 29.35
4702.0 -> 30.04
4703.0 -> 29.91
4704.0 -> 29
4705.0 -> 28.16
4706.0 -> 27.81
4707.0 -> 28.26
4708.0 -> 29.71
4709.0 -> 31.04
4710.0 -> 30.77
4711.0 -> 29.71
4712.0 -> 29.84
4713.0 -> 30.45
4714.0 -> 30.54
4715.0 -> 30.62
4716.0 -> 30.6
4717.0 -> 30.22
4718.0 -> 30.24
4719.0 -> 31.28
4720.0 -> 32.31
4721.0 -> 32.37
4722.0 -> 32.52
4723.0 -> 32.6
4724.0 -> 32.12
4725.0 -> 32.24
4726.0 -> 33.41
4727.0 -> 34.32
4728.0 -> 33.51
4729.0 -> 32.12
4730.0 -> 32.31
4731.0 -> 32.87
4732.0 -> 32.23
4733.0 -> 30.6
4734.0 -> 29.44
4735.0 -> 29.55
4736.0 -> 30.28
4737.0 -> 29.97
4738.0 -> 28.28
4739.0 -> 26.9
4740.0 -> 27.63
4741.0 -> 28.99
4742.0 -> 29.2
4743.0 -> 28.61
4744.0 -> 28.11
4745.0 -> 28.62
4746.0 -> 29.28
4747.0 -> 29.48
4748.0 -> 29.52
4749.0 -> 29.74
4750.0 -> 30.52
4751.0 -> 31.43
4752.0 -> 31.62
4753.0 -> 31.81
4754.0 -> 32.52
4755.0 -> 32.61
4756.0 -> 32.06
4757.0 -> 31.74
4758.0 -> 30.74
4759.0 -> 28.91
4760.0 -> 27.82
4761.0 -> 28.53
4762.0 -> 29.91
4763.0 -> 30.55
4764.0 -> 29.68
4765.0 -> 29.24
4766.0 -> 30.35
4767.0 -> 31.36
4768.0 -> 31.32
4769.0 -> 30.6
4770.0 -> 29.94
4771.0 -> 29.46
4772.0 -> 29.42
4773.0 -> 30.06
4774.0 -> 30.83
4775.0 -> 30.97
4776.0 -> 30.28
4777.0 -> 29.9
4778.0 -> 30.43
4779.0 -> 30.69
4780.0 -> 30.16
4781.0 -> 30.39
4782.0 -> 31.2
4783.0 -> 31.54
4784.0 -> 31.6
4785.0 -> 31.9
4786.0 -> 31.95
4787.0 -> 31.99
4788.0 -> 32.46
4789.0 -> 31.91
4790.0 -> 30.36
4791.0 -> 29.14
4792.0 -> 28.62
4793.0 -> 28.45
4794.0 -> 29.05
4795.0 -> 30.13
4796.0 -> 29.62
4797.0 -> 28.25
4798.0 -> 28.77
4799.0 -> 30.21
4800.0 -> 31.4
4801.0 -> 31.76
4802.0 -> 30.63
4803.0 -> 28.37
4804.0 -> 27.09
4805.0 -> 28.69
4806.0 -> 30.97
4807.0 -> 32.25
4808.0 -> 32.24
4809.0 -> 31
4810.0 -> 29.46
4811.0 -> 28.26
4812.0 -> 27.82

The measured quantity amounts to -2.2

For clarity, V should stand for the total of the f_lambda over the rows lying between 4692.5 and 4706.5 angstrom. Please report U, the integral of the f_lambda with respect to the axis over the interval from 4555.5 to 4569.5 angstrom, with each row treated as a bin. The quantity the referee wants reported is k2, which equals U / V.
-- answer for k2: 1.02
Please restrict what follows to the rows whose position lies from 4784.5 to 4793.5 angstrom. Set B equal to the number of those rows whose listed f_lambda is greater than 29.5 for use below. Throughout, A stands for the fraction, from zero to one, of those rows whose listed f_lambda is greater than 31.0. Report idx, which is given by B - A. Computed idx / 5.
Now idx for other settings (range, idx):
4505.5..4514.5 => 8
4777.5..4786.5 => 8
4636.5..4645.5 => 8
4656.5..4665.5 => 1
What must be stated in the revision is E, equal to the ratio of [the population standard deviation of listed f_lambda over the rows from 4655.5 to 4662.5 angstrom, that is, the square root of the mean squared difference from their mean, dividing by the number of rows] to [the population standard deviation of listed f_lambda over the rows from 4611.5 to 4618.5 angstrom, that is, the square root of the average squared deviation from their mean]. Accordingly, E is 0.6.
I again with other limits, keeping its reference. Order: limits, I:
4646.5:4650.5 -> -3.2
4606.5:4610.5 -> 0.7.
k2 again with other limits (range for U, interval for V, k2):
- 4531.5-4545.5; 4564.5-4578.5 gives 0.87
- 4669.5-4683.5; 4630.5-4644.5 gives 0.97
